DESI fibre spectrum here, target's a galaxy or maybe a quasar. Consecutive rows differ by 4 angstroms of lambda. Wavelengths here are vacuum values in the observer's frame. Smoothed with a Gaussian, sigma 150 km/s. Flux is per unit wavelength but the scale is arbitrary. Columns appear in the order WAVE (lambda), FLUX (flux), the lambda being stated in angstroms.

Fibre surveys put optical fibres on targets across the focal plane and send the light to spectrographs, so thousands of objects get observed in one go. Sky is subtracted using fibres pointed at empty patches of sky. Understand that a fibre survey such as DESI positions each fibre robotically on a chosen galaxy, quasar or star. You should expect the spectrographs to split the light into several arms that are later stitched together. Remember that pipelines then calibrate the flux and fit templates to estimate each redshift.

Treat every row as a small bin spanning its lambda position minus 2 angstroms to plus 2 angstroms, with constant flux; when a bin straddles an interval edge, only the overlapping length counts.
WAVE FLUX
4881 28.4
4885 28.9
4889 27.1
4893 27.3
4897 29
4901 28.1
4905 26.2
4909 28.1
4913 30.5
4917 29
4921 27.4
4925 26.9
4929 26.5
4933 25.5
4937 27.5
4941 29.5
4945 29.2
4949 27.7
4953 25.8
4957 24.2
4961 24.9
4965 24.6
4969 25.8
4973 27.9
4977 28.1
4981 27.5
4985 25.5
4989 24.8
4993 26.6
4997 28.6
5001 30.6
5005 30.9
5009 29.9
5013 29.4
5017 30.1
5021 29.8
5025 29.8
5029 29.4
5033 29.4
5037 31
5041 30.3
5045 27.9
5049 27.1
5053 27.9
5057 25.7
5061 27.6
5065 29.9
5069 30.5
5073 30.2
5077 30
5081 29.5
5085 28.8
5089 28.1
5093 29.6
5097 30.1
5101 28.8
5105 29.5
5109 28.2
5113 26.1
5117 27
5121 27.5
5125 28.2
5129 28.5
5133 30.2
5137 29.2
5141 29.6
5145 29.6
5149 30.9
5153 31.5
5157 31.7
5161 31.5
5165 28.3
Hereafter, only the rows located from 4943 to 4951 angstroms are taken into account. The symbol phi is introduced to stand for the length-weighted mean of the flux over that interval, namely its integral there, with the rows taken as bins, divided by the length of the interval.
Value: 28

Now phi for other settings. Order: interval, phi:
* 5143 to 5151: 30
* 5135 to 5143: 29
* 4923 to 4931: 27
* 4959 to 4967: 25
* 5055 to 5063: 27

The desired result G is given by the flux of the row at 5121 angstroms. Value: 27.5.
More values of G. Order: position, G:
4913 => 30.5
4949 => 27.7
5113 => 26.1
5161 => 31.5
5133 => 30.2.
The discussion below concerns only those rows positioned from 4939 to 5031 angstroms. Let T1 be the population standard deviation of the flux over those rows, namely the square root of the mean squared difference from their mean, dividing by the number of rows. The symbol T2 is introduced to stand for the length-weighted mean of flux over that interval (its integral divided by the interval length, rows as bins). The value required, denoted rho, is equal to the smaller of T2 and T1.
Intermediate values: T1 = 2.1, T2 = 27.9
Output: 2.1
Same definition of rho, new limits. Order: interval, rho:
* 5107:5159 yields 1.7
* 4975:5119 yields 1.6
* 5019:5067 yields 1.5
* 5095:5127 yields 1.2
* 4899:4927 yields 1.3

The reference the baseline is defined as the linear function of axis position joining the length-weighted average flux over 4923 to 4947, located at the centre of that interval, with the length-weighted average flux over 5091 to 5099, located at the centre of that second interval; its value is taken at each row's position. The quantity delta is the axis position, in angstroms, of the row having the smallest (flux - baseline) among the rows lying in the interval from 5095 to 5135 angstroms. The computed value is 5113 angstroms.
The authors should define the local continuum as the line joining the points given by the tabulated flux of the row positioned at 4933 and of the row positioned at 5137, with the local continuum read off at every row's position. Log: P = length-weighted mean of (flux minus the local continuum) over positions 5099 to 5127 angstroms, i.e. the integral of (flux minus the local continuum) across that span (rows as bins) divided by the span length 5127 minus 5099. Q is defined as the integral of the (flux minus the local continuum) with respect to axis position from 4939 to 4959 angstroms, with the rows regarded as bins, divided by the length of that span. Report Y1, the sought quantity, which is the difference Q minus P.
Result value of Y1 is 2.4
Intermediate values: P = -0.9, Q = 1.5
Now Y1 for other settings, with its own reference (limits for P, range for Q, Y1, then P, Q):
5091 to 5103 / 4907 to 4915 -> 3.2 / 1.0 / 4.2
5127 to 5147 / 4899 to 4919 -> 3.1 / 0.2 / 3.3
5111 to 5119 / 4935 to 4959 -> 3.8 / -2.3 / 1.6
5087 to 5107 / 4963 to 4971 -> -1.7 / 0.7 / -0.9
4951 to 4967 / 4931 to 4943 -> 3.0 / -1.1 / 1.9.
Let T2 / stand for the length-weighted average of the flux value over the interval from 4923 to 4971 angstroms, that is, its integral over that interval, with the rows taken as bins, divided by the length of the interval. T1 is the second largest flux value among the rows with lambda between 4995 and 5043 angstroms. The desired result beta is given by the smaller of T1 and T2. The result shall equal 26.5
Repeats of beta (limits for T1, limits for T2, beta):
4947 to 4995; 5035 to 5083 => 27.9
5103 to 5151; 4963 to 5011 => 27.6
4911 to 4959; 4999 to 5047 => 29.5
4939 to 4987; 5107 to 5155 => 28.9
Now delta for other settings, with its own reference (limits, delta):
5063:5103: 5089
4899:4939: 4933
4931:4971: 4957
